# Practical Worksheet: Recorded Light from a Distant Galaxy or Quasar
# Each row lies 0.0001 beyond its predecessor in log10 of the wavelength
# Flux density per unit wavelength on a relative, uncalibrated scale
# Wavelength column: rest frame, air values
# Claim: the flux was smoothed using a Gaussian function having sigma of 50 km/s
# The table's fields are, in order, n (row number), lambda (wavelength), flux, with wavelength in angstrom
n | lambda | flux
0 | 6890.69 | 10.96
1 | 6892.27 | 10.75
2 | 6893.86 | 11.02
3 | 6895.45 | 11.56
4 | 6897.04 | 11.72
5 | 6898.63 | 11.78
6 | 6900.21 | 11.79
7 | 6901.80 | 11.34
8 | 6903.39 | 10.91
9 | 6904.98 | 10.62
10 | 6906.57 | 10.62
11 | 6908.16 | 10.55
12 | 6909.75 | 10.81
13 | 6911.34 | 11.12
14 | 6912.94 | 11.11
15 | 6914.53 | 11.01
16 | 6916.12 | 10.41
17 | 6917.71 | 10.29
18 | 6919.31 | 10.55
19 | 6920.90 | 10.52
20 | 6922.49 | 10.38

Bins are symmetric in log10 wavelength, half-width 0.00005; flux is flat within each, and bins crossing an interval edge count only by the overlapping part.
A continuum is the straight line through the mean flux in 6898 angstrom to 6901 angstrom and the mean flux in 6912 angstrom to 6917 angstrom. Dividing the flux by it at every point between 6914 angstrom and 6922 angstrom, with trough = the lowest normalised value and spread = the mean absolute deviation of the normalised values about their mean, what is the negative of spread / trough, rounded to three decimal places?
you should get -0.020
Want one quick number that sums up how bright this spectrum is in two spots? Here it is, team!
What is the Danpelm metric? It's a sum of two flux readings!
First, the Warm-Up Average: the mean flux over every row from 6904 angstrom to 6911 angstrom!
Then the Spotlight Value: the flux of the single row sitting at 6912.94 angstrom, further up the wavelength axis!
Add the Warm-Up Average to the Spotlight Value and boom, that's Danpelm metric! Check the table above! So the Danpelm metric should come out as 21.8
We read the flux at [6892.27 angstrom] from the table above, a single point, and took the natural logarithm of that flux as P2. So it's 2.37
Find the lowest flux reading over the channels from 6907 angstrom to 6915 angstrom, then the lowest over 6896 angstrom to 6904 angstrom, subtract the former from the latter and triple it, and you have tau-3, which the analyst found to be 1.1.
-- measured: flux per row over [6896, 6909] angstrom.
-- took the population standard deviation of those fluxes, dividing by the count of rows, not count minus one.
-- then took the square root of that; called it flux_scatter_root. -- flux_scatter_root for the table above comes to 0.72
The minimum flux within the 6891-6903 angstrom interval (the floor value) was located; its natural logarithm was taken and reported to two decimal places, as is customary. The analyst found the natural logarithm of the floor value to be 2.37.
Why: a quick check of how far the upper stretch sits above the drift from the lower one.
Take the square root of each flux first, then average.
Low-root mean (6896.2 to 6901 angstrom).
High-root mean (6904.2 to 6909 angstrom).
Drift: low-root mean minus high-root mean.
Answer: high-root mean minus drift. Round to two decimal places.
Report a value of 3.08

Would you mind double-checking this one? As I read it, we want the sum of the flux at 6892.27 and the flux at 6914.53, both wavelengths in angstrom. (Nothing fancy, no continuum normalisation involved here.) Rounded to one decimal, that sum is 21.8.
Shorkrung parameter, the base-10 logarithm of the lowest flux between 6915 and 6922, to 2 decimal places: 1.01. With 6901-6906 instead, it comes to 1.03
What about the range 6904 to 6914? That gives 1.02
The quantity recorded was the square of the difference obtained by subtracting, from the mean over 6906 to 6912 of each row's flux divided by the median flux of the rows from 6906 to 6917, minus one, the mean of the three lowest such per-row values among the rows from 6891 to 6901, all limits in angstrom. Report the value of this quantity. 0.0010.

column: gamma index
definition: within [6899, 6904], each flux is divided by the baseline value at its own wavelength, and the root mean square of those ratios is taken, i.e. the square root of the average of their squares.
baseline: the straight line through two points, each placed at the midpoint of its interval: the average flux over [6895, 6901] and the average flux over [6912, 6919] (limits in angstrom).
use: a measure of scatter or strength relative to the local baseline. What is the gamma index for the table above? 0.99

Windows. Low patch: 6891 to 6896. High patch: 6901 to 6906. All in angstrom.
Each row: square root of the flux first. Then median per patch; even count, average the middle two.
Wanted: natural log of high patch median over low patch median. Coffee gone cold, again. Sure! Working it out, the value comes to -0.005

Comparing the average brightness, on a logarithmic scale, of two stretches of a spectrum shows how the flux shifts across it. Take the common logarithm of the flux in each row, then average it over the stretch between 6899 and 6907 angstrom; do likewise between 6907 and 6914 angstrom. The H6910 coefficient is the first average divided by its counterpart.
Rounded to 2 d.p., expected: 1.01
